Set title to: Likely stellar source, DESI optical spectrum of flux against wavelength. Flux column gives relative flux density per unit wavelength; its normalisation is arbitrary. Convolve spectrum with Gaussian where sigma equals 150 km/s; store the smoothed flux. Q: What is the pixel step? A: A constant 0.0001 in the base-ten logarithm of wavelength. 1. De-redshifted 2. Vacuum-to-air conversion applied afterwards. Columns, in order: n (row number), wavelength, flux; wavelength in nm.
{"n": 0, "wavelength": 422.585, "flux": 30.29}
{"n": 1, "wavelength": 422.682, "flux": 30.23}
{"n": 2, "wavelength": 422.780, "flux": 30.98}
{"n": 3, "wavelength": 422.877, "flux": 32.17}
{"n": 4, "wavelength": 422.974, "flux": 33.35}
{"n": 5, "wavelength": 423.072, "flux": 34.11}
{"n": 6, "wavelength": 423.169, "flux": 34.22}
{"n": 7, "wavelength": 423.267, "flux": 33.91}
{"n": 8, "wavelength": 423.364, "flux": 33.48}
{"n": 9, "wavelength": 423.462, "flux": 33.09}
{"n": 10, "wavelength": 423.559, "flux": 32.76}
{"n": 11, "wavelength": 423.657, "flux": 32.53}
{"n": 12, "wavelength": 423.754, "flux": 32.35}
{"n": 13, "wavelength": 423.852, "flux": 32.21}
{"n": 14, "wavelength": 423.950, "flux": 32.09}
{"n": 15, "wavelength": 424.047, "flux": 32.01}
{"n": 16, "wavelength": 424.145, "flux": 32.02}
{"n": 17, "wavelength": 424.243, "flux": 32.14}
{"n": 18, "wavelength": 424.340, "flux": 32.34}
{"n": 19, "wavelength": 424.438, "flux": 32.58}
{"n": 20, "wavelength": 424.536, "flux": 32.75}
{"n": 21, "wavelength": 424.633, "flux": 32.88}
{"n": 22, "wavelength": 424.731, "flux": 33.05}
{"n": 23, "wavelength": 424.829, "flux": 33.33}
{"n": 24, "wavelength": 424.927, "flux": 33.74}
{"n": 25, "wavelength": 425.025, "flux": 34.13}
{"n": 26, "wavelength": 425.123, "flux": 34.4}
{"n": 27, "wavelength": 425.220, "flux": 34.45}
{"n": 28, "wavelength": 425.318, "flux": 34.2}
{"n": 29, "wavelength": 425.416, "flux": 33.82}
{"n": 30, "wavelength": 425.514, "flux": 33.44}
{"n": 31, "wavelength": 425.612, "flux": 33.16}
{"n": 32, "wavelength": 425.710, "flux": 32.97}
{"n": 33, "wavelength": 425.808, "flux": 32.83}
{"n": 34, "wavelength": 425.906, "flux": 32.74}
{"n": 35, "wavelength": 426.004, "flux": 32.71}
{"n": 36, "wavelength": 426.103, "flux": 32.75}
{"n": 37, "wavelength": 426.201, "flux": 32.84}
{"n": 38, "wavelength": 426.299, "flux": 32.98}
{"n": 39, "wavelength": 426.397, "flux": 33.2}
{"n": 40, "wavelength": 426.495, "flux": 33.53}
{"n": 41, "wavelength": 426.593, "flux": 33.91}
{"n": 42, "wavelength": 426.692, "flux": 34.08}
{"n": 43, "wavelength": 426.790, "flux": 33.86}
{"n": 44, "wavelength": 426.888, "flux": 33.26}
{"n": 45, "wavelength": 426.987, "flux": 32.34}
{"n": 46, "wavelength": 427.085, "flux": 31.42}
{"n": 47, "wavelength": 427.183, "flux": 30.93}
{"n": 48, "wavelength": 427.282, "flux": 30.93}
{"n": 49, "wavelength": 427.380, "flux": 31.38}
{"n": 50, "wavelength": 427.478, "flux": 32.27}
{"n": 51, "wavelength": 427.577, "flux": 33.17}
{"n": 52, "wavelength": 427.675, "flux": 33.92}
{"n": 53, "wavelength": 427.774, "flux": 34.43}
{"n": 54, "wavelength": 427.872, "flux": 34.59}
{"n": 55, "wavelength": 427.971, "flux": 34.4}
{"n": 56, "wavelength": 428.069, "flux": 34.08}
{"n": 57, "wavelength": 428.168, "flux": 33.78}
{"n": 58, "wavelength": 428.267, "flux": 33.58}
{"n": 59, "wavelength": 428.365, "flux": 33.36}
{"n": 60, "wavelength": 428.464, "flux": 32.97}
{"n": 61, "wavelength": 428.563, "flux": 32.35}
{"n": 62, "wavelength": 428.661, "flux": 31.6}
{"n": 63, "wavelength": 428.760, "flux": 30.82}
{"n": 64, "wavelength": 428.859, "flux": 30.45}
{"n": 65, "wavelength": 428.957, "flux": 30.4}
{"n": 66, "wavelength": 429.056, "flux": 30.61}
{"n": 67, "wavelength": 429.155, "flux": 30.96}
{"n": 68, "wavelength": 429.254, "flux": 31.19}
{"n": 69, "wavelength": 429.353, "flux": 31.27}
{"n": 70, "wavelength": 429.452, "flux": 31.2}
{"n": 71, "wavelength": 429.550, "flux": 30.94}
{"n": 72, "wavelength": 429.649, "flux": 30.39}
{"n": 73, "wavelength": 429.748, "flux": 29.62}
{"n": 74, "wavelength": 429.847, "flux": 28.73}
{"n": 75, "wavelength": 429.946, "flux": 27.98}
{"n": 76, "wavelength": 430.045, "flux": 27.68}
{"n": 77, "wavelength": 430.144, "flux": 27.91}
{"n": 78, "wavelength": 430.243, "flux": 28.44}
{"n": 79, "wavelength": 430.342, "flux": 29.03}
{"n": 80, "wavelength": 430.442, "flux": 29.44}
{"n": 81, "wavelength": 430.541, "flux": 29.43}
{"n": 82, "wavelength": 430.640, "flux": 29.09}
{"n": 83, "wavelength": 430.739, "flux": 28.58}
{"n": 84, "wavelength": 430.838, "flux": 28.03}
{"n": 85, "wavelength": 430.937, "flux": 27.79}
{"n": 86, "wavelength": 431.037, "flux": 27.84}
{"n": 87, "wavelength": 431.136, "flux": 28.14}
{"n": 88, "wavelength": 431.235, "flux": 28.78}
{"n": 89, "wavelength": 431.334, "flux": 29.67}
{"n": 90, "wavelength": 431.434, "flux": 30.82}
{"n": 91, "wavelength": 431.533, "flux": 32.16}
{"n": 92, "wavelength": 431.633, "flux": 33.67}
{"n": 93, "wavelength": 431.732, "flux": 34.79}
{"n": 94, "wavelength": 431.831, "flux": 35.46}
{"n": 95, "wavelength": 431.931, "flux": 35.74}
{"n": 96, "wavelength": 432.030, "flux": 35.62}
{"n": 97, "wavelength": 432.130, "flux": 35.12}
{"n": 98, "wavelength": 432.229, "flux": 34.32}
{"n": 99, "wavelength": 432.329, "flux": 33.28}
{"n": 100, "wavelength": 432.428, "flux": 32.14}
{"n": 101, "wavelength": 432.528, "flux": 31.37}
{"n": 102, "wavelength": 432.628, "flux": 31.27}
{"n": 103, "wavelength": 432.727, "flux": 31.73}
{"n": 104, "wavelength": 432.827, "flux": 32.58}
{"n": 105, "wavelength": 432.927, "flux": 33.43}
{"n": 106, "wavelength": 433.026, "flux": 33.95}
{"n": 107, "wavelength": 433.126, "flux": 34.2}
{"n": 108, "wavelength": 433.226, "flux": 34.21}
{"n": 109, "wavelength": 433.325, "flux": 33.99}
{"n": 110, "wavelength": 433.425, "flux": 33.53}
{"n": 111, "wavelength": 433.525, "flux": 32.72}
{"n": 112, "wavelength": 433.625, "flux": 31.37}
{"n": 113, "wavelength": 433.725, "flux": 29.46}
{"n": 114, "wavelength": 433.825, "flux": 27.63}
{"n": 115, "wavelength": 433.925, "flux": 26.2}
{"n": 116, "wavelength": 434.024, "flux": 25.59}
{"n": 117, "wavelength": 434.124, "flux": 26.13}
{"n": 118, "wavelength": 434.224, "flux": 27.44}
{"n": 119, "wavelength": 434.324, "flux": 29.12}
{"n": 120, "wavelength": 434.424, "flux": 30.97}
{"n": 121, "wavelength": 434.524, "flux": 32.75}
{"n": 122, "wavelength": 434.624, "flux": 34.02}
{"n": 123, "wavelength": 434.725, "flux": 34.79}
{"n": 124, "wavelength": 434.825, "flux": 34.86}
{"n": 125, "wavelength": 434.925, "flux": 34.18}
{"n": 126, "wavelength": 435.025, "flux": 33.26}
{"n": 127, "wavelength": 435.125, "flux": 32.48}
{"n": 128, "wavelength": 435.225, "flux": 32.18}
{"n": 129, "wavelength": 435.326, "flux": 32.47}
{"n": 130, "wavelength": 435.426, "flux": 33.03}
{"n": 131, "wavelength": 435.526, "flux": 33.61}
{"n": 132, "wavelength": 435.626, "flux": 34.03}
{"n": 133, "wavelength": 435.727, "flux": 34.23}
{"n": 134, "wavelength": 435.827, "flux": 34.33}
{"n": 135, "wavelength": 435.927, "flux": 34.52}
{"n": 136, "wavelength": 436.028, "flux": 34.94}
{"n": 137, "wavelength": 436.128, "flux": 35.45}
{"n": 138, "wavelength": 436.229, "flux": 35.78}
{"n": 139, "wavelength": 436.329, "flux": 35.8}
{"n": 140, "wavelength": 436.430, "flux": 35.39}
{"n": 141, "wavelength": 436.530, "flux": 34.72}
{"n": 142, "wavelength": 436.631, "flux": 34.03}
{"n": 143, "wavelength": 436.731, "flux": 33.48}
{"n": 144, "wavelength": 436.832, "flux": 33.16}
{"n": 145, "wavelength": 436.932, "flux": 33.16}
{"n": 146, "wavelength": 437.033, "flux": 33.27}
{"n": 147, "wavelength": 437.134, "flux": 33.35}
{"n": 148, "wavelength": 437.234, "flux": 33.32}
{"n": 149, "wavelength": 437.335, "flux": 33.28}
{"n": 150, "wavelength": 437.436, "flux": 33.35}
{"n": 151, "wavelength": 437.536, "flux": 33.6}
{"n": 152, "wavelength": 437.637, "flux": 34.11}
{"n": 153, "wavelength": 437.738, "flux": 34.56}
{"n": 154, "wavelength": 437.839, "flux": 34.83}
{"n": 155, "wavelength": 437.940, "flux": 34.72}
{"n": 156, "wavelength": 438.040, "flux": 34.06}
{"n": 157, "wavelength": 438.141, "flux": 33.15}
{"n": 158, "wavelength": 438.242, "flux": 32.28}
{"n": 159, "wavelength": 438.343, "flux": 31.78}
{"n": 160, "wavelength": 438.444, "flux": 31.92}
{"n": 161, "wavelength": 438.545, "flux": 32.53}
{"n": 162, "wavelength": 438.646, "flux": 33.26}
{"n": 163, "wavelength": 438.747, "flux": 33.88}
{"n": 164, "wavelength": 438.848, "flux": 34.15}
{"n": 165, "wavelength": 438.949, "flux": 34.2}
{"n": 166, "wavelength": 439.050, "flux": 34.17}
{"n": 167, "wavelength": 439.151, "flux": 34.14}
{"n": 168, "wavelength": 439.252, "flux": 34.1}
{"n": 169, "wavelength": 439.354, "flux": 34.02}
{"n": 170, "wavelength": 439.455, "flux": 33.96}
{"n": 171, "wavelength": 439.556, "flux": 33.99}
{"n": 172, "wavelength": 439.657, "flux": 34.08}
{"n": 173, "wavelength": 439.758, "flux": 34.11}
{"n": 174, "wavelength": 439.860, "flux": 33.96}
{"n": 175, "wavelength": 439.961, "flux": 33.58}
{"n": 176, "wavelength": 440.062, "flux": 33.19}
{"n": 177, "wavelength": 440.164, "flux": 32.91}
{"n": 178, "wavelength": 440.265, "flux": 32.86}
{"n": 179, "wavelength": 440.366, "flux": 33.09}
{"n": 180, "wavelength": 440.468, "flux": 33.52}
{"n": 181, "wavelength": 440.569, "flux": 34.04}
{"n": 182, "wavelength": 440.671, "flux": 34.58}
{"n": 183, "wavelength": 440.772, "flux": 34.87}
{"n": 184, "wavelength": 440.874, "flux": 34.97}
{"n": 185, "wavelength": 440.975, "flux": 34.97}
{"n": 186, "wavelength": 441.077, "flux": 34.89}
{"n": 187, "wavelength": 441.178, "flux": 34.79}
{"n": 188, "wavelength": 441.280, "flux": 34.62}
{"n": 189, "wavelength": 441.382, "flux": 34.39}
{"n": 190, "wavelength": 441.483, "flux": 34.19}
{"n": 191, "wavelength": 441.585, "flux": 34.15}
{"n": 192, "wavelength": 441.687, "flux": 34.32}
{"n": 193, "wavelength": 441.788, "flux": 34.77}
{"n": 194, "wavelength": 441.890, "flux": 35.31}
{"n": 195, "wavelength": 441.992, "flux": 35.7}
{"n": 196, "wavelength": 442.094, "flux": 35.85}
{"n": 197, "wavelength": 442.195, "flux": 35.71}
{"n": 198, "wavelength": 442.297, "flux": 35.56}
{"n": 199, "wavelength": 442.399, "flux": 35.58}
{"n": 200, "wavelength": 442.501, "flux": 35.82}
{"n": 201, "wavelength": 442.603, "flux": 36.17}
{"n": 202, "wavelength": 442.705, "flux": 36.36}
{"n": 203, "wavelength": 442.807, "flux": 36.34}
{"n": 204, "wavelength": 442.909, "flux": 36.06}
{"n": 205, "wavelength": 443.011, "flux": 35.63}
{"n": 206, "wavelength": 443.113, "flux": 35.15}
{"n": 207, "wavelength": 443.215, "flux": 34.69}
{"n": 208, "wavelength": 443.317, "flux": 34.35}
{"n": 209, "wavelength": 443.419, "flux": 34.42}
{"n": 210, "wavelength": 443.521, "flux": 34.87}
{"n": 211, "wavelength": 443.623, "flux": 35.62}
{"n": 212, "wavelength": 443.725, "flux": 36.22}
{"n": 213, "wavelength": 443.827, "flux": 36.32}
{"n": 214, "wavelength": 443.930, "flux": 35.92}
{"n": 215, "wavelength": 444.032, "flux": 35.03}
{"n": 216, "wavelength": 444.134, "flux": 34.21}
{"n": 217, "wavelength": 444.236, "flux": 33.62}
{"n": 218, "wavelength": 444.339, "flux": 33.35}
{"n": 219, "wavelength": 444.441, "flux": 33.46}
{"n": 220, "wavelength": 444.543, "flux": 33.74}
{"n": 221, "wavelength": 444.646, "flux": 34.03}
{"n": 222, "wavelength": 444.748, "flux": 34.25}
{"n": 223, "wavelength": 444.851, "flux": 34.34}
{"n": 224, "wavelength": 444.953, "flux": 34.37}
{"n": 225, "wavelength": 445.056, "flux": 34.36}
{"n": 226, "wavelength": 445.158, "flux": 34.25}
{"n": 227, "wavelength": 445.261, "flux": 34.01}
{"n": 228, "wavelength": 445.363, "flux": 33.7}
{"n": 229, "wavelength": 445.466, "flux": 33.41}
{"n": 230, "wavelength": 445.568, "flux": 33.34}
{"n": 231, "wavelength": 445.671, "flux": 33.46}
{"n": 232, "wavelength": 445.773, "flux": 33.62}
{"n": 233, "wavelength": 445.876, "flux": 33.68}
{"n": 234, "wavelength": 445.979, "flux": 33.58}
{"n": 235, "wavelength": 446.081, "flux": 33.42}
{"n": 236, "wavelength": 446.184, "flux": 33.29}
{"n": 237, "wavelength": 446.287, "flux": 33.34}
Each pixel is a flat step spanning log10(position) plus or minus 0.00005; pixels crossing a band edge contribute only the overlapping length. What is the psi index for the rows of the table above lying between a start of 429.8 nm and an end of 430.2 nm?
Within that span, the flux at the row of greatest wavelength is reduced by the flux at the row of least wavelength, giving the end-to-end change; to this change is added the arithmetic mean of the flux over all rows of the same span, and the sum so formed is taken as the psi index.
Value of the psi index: 27.3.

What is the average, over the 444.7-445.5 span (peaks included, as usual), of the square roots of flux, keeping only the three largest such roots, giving 5.86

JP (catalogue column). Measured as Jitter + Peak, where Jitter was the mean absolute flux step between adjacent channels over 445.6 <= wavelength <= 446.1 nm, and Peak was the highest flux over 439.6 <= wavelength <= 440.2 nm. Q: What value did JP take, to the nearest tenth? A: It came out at 34.2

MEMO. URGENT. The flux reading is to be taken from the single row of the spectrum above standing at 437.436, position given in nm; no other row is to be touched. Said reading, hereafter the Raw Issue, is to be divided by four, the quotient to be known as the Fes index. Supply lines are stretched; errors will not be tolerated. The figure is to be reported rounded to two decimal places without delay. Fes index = 8.34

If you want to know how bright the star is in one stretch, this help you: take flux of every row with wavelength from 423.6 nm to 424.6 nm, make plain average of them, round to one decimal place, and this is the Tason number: 32.3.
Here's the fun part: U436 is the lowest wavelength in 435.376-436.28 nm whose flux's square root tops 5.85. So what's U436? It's 435.727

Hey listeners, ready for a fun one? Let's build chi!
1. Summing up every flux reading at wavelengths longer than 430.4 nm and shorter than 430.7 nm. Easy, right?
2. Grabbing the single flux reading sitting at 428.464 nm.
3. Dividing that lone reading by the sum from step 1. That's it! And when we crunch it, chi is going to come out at 0.375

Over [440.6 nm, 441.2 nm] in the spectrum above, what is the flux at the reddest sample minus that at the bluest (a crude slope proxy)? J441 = 0.2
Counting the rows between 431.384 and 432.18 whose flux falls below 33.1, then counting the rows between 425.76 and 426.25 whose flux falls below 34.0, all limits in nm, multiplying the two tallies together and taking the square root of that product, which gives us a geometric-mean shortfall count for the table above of 3.2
